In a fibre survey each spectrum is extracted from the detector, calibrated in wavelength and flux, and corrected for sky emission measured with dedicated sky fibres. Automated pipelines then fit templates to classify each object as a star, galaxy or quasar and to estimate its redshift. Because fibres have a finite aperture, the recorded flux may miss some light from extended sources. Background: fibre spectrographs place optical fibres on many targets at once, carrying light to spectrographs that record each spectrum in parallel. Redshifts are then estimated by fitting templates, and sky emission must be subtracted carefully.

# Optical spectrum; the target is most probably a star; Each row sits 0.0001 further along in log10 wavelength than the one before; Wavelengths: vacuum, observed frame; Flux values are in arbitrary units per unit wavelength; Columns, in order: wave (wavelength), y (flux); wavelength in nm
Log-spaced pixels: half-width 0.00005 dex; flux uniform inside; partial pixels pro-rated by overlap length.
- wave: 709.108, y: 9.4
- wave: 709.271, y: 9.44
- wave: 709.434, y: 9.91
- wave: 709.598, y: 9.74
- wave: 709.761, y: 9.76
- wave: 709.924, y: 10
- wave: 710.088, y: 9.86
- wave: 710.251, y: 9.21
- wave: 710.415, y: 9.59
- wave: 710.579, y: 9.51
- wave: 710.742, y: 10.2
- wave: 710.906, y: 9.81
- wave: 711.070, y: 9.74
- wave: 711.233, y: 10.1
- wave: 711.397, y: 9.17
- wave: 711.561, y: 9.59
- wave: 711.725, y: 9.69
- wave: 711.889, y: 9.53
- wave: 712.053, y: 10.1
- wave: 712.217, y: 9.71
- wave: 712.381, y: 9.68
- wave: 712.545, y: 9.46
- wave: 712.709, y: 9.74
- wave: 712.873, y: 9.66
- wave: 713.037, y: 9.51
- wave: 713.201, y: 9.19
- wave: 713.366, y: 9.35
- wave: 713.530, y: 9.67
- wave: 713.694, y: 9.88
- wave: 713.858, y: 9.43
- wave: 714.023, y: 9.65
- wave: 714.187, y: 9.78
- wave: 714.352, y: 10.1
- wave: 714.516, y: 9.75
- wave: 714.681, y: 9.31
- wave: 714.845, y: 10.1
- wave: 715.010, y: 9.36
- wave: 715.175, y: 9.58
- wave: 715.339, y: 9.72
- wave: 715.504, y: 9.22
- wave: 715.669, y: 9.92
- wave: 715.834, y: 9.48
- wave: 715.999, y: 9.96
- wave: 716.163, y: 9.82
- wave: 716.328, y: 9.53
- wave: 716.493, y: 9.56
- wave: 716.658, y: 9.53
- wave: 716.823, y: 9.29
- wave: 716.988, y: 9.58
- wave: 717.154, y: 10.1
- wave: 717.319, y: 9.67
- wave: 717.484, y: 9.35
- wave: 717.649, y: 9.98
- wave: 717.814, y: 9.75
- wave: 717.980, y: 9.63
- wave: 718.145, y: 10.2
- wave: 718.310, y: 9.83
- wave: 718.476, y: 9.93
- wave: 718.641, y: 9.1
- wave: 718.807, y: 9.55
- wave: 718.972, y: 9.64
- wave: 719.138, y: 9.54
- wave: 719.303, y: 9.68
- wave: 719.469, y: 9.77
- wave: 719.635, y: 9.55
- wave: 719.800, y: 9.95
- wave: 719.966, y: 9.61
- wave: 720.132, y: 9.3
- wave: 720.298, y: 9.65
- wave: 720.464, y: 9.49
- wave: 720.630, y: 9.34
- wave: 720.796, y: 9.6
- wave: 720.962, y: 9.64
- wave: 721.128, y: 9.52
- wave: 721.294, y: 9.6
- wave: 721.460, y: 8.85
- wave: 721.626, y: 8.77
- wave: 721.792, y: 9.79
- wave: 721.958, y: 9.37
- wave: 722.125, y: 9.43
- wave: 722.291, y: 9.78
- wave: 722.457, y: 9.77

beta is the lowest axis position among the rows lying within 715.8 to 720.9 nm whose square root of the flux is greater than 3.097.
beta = 715.999 nm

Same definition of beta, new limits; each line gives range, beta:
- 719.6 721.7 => 719.800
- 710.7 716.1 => 710.742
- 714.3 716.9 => 714.352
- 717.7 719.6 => 717.814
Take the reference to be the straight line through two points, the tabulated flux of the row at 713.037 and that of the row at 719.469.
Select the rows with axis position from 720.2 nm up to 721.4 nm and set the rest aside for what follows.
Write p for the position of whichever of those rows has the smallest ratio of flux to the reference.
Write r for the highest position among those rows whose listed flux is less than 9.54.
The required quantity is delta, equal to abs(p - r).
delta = 0.50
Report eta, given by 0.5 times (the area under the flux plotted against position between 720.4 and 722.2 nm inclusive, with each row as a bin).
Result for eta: 8.46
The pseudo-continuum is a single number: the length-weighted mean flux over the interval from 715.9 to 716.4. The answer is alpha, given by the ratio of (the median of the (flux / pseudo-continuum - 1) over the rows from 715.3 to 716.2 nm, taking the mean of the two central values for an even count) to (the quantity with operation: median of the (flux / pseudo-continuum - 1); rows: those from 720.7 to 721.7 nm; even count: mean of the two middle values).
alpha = 0.0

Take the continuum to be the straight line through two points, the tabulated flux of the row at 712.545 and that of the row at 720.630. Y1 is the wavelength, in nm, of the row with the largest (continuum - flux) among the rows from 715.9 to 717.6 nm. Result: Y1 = 716.823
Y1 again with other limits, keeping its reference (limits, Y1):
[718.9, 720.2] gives 720.132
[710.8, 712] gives 711.397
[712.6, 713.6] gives 713.201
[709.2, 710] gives 709.271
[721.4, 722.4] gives 721.626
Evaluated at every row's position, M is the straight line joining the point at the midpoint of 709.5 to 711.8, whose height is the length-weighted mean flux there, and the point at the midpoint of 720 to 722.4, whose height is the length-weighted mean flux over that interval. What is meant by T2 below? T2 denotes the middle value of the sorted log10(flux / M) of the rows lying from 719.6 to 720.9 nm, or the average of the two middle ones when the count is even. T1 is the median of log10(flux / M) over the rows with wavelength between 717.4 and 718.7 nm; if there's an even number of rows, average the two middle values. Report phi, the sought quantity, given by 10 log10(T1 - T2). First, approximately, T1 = 0.0119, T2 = 0.0045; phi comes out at -21.3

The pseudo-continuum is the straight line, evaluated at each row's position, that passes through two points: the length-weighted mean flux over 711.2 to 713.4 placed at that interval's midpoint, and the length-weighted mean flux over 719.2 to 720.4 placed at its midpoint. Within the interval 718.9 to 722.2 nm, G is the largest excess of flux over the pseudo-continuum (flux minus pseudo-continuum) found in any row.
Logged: 0.31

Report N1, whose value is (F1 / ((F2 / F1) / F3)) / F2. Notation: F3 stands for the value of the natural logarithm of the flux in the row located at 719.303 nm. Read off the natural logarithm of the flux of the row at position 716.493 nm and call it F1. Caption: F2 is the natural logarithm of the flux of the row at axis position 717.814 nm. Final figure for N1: 2.23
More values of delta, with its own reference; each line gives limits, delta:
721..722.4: 0.50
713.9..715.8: 0.00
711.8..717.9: 1.98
